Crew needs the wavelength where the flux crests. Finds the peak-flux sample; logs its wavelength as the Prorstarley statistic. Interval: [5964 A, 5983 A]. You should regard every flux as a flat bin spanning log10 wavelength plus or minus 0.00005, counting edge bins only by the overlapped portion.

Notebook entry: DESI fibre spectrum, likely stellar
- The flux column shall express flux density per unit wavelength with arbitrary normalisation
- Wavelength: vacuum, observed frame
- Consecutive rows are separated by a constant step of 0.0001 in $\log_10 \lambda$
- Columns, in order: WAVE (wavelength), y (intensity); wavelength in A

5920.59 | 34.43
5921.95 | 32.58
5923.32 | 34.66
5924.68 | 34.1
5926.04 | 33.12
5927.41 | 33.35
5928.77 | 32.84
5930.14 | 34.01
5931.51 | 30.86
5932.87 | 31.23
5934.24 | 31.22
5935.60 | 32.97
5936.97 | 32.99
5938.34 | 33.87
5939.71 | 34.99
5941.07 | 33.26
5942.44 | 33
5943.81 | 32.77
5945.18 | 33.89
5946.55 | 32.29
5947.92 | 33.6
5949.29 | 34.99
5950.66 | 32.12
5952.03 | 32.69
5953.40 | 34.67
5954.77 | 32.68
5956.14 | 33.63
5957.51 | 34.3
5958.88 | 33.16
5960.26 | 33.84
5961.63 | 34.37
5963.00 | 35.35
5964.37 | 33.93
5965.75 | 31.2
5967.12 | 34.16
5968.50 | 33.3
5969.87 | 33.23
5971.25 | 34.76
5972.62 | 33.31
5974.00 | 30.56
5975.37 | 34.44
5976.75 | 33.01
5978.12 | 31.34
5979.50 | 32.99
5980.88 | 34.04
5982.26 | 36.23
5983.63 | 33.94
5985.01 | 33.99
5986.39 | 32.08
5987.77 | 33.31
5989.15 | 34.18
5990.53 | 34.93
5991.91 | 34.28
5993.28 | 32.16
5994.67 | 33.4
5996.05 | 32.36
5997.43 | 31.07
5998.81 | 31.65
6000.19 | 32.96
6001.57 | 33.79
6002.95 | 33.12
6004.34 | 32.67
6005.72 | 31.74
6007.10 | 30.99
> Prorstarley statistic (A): 5982.26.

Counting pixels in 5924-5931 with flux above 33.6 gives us 2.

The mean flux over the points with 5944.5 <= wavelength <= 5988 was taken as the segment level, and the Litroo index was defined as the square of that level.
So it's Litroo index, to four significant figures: 1121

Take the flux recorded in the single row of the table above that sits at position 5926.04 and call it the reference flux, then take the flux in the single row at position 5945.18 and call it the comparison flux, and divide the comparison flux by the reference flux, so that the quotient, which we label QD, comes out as 1.023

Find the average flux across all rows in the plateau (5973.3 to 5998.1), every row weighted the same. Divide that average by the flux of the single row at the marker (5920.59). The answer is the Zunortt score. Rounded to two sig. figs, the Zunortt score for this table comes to 0.97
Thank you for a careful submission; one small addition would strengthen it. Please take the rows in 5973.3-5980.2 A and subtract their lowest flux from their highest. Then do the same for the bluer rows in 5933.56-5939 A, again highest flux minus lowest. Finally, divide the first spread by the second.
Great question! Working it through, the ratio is 1.5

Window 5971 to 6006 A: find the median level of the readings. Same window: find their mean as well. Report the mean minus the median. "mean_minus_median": -0.05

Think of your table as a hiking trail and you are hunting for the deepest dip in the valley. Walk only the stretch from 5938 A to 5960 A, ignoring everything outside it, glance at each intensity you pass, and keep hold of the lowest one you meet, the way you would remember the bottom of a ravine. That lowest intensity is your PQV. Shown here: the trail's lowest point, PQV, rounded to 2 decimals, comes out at 32.12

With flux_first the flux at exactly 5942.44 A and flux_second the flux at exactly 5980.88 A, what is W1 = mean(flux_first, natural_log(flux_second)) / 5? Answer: 3.65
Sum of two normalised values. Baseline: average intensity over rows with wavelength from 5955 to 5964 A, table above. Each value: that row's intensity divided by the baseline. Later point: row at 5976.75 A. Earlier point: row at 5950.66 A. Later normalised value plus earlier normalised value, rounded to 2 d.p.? 1.91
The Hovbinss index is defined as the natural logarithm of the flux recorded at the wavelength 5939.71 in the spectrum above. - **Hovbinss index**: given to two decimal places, 3.56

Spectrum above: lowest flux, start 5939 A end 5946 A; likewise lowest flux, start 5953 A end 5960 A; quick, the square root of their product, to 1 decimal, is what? 32.7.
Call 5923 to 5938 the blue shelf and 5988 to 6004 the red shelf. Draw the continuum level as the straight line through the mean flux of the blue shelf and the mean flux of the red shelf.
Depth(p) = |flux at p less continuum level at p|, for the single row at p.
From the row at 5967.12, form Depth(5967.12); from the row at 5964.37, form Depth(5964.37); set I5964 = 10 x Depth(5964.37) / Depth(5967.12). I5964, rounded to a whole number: 8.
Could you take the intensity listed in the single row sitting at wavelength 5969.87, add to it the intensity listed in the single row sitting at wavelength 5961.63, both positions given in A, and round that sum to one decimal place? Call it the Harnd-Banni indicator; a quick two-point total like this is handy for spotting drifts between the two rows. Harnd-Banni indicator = 67.6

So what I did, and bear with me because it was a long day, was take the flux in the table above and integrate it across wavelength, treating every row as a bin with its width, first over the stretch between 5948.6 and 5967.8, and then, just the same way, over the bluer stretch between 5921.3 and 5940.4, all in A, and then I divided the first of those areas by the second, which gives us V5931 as 1.02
